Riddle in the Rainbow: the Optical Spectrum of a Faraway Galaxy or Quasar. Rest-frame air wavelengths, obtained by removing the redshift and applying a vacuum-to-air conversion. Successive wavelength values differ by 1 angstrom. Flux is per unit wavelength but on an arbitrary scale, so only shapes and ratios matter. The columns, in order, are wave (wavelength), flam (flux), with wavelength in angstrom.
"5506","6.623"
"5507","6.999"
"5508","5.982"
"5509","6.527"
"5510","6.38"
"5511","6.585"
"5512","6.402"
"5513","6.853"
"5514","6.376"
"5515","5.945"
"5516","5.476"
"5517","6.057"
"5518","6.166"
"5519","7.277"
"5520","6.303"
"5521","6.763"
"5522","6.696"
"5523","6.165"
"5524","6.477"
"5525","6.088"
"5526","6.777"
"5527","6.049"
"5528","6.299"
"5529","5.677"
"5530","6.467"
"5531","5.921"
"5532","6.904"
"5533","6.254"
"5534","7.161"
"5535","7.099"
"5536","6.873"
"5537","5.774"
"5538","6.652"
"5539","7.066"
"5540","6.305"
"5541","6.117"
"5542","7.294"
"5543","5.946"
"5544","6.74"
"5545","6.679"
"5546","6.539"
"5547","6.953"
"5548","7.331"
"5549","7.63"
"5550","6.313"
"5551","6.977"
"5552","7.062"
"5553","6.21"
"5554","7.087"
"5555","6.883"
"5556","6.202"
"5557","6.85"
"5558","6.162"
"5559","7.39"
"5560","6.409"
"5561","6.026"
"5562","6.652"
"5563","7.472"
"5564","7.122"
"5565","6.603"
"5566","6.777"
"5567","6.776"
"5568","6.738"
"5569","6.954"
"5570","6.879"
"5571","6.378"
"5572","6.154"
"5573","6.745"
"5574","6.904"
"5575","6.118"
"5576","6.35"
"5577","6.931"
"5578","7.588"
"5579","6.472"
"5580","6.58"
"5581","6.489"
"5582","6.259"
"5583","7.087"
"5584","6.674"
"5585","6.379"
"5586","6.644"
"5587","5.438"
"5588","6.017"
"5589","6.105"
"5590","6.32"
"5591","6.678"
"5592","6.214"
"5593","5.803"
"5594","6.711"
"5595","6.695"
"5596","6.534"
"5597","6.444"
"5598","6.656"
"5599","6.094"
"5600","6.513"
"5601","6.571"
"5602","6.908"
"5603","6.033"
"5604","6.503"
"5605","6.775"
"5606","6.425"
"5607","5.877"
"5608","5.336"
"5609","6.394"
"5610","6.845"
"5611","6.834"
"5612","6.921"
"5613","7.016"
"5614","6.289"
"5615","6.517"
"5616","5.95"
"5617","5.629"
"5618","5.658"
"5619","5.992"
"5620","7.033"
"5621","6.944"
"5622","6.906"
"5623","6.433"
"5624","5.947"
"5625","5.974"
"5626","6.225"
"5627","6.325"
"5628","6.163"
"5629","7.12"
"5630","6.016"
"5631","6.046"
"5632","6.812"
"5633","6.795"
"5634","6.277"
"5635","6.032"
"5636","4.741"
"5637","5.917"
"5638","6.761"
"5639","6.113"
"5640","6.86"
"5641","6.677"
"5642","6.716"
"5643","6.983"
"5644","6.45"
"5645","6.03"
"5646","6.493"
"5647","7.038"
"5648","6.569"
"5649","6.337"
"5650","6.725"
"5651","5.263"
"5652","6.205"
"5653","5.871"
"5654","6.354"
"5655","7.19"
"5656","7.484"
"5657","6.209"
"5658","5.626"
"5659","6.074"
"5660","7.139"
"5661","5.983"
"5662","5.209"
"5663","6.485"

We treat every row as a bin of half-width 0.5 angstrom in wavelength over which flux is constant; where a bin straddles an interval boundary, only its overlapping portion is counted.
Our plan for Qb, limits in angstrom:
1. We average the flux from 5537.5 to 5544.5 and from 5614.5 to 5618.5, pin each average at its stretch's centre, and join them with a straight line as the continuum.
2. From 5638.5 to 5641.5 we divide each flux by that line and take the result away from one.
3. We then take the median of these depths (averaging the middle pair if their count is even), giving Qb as -0.17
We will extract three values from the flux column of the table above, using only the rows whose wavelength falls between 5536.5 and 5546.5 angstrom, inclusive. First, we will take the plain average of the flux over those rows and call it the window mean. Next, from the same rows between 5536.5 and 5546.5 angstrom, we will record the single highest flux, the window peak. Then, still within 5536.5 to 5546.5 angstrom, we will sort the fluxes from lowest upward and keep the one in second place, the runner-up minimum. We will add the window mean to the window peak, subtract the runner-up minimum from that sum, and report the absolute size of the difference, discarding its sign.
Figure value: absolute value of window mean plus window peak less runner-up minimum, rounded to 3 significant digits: 7.86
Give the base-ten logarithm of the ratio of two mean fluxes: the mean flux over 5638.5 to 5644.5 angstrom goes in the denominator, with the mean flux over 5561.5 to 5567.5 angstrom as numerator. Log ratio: 0.017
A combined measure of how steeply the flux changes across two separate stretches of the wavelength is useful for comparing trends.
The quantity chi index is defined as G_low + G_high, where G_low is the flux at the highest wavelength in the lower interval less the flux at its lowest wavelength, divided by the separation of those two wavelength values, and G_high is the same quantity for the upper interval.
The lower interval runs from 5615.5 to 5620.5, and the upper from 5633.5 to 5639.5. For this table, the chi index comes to 0.24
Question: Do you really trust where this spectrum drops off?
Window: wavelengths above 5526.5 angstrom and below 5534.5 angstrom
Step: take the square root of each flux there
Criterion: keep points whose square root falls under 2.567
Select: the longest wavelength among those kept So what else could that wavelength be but 5533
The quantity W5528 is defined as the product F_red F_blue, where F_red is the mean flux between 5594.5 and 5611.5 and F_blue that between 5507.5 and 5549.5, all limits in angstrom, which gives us 41.8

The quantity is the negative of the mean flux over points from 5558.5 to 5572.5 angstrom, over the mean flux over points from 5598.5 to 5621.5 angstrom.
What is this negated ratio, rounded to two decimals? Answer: -1.05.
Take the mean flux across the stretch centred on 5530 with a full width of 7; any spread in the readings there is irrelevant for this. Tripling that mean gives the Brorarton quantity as 18.7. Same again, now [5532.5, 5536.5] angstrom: 20.5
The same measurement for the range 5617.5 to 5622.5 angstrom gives 19.5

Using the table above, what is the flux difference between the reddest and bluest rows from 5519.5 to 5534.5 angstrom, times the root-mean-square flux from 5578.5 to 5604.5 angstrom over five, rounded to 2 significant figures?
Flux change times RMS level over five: 1.1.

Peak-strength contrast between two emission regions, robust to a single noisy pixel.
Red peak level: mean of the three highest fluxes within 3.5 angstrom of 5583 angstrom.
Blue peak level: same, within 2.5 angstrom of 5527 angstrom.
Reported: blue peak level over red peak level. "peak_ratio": 0.94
